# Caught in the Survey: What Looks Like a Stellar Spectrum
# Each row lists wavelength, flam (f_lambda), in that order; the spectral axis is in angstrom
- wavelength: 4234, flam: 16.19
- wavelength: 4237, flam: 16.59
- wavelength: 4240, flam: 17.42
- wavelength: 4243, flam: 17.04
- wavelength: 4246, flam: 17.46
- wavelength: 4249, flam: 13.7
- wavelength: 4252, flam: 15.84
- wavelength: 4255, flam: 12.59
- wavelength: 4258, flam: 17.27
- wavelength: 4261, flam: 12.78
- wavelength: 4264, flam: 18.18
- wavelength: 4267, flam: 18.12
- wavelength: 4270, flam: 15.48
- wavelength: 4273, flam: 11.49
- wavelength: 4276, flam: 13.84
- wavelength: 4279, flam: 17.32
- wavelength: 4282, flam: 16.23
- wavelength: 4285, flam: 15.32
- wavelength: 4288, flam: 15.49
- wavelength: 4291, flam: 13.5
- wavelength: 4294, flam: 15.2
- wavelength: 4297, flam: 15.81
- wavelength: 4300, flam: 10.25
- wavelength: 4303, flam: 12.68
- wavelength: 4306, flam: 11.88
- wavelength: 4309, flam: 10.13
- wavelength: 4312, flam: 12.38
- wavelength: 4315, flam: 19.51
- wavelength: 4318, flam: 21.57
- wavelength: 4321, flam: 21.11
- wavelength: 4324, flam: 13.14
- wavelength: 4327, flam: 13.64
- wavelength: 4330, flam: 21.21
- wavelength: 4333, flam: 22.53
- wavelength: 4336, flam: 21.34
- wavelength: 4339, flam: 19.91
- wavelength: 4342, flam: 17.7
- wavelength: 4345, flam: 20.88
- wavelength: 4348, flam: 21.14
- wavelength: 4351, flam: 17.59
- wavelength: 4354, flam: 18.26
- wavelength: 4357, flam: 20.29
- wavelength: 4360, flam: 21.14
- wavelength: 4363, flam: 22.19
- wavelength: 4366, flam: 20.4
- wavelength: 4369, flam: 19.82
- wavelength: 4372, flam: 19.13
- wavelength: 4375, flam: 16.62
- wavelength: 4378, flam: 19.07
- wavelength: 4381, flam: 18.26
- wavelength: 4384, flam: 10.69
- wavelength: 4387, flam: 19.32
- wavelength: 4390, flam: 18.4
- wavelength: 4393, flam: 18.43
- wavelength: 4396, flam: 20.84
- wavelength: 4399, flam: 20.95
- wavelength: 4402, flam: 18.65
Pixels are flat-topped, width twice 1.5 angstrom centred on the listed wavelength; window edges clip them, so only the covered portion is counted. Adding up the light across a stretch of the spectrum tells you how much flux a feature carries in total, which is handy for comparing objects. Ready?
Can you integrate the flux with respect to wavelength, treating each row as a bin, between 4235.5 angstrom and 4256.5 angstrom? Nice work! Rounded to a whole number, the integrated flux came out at 332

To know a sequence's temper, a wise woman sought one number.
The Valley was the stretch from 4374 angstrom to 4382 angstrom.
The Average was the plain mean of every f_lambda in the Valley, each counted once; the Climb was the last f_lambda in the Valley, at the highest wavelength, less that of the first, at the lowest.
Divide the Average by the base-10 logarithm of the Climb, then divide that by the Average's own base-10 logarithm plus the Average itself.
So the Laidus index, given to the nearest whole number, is 4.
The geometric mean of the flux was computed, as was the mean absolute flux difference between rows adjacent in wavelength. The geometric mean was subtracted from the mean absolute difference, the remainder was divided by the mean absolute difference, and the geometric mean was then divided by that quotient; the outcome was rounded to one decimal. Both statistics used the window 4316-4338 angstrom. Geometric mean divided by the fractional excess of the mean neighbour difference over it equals -3.8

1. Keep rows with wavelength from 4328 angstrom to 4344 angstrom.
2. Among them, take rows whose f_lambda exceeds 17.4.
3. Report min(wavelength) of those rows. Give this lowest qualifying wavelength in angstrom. 4330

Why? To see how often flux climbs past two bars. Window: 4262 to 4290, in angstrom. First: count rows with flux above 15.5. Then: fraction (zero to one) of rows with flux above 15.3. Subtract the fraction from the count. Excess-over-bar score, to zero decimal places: 3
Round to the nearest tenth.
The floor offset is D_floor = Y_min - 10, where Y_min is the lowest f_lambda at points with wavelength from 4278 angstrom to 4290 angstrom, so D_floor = 5.3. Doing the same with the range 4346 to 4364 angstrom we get 7.6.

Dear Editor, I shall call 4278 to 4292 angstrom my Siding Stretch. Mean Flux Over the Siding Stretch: 15.6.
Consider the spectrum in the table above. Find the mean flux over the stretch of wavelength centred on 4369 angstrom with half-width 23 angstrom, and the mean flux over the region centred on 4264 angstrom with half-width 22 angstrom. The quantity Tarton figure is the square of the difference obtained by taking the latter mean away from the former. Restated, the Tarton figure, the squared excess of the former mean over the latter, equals 11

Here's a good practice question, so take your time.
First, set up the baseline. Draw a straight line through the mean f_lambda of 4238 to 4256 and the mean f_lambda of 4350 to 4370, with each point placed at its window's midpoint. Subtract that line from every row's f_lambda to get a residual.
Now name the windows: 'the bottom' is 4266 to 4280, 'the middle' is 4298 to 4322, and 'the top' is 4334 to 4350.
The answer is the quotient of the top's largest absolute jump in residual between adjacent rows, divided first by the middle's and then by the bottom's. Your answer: 0.11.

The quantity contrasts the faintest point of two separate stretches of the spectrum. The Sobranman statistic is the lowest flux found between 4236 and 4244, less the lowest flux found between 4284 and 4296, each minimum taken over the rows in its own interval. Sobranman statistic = 3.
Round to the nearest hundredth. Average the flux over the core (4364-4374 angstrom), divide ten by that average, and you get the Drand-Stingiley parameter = 0.51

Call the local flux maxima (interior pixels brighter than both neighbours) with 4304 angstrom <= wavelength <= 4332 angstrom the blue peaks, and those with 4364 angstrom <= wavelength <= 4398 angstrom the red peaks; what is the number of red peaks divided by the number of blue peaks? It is 2.0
